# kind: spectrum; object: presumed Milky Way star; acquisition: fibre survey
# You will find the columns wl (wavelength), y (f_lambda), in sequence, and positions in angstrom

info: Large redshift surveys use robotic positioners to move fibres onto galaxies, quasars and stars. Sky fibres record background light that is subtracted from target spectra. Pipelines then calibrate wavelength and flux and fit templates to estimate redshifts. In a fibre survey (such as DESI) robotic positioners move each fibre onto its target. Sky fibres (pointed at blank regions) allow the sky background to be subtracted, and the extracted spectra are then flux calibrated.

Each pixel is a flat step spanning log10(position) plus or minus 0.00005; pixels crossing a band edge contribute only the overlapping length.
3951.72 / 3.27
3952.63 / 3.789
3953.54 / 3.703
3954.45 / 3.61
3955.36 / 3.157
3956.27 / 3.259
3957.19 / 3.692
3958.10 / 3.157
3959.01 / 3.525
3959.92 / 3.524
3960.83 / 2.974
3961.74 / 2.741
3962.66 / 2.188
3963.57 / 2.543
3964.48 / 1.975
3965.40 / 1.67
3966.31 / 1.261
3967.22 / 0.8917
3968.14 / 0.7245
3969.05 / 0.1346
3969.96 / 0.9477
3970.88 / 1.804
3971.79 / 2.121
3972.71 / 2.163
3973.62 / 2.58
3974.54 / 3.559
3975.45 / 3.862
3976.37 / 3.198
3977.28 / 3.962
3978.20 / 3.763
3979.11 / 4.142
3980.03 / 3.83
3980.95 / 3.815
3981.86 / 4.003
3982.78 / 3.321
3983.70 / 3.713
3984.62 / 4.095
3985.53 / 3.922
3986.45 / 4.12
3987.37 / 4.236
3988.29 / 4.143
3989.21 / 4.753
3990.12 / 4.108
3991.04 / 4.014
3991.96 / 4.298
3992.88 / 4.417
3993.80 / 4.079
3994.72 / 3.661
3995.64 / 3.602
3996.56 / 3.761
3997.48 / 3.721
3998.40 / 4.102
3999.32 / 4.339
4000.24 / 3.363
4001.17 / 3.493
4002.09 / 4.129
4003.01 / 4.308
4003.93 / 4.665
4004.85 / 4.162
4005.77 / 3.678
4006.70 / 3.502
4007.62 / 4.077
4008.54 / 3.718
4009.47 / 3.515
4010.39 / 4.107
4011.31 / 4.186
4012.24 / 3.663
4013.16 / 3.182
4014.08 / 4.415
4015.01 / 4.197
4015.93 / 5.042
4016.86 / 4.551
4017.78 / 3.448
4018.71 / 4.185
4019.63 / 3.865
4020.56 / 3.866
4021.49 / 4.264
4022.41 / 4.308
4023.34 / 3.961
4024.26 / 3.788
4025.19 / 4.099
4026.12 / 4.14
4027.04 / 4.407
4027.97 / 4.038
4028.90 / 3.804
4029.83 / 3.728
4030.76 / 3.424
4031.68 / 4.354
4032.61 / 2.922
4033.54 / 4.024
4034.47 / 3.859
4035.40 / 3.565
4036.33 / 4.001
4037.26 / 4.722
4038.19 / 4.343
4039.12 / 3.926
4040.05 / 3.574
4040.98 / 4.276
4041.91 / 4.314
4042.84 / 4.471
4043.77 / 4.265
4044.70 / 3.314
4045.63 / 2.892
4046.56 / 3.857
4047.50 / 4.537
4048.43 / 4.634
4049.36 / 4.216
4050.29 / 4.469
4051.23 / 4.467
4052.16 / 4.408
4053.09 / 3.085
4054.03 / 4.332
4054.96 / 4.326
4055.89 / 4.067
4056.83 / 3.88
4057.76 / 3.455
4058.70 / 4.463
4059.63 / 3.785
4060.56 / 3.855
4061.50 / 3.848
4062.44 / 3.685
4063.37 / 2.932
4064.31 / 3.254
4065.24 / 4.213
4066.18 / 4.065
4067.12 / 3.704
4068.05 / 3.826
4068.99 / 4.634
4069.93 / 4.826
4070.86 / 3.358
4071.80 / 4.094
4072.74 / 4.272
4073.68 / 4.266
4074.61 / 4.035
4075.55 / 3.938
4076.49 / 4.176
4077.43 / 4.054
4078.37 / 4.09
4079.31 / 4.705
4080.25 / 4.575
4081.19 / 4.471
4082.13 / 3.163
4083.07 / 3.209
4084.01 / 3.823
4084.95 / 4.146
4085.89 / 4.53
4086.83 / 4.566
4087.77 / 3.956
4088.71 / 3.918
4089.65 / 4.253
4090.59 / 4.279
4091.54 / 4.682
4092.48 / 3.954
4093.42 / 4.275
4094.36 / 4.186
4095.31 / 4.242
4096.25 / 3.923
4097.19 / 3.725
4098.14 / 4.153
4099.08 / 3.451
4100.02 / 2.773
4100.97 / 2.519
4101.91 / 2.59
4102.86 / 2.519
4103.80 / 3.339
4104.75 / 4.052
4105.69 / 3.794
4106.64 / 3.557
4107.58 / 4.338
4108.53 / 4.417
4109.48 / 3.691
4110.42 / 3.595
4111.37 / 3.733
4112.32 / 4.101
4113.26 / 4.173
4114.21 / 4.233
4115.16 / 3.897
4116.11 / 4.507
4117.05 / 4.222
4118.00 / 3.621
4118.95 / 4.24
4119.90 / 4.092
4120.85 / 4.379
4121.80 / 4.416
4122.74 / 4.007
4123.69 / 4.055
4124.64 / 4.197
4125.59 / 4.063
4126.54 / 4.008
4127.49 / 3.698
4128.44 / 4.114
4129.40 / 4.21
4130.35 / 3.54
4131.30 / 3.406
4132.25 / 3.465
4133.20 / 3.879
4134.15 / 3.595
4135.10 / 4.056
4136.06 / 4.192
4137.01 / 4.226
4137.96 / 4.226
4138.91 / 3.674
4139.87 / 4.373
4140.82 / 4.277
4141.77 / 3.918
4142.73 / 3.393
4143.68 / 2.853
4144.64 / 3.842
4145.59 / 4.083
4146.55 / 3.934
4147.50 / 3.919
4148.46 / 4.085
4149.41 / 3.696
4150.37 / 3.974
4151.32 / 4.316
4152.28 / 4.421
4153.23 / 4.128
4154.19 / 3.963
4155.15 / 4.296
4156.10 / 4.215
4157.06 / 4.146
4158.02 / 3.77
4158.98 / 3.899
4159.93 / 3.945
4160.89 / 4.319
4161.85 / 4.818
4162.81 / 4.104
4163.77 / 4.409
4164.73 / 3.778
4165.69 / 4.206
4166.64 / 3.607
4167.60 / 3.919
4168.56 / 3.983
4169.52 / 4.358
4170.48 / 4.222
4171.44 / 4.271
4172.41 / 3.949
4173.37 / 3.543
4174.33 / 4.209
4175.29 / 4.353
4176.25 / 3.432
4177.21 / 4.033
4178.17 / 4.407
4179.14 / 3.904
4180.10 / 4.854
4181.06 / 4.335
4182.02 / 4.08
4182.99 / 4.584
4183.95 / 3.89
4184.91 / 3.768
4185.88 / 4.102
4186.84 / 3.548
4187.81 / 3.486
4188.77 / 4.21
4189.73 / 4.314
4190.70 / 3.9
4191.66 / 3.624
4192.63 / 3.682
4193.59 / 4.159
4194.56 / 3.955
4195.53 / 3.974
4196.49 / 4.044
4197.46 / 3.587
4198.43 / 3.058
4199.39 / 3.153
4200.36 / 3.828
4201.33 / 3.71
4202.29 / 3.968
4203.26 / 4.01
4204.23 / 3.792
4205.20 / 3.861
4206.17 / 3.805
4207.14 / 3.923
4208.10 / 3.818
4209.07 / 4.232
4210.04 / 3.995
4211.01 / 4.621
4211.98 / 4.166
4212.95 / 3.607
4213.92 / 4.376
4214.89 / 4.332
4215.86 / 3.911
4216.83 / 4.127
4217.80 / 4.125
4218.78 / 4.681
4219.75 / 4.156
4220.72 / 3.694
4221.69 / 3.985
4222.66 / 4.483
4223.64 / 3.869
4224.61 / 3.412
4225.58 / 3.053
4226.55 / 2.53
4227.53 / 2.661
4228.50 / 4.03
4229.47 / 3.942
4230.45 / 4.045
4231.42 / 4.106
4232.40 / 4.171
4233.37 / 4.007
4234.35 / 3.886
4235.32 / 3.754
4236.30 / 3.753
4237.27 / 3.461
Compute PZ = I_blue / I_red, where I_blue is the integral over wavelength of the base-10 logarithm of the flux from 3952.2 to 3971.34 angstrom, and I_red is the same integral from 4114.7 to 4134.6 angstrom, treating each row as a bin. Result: 0.48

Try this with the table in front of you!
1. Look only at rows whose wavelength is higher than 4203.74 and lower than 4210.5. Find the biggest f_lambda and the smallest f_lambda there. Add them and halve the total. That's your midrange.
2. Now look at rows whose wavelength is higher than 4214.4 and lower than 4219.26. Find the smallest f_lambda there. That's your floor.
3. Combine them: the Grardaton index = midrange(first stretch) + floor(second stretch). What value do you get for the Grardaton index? 7.9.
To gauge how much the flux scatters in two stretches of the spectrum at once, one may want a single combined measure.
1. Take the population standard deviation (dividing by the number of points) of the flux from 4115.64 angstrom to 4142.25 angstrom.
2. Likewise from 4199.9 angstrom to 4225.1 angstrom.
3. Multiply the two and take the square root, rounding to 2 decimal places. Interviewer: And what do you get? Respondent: 0.30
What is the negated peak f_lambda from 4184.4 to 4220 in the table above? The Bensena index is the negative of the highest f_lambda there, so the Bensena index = -4.68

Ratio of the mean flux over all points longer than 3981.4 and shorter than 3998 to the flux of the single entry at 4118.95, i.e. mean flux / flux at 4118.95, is 0.94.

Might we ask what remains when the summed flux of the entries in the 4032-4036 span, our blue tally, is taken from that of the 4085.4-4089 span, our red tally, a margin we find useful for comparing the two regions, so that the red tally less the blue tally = 2.6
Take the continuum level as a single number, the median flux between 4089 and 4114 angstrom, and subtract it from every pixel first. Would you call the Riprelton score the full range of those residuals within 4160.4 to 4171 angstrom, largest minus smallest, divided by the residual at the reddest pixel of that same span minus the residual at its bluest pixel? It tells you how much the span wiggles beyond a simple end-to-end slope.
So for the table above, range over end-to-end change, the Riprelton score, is -12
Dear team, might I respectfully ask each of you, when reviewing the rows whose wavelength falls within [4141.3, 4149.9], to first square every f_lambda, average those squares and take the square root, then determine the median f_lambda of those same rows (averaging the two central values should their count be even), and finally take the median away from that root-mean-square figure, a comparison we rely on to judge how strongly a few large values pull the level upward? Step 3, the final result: -0.15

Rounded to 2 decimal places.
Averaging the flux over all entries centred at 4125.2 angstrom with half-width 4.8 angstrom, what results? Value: 4.11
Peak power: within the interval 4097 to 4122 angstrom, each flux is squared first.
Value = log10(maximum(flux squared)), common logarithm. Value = 1.31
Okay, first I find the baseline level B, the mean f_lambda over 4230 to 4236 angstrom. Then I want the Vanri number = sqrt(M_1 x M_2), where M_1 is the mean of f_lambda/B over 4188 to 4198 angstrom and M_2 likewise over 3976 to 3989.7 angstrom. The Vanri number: 0.99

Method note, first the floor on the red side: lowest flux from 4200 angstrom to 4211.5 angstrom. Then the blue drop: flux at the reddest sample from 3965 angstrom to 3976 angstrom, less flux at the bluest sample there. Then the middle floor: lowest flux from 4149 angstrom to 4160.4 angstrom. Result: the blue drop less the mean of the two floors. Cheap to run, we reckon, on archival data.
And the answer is -1.51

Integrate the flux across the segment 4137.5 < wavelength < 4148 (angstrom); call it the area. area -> 40.5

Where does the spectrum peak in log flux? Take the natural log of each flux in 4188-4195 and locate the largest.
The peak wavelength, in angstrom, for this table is 4189.73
